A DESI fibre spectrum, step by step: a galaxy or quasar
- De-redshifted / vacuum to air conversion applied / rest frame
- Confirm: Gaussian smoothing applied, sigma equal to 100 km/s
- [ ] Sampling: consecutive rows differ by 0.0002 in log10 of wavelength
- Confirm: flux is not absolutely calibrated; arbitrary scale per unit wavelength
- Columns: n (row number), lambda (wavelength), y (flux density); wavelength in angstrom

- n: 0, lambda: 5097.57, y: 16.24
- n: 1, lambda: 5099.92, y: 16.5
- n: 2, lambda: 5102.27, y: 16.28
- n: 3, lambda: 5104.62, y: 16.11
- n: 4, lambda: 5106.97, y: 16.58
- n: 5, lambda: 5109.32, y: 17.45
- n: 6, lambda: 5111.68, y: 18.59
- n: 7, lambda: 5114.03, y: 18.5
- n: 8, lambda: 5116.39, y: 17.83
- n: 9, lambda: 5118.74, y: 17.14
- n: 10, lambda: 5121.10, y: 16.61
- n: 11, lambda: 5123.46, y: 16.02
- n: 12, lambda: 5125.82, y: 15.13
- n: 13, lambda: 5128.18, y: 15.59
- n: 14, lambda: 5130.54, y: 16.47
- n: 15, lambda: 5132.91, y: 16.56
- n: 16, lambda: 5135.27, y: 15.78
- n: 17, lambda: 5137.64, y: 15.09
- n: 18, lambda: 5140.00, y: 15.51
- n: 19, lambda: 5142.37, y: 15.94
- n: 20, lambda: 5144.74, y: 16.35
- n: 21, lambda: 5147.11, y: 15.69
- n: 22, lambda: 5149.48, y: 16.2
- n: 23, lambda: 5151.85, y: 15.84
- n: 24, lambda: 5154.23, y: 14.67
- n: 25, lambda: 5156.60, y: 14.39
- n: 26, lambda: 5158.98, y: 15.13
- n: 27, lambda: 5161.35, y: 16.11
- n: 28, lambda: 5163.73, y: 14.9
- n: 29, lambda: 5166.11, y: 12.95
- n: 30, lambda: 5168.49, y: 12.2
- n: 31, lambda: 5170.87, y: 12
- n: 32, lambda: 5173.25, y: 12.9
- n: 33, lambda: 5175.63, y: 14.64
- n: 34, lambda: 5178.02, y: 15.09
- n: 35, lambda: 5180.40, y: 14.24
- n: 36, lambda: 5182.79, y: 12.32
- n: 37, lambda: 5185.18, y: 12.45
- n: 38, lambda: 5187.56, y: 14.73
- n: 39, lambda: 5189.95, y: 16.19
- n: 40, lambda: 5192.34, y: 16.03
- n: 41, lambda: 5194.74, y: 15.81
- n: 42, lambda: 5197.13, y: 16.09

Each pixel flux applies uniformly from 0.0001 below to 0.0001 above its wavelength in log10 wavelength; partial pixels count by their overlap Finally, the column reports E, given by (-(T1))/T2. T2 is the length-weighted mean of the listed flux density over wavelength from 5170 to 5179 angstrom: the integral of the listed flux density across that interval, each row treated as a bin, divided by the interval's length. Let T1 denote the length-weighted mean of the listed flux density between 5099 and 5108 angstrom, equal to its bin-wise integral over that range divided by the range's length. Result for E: -1.20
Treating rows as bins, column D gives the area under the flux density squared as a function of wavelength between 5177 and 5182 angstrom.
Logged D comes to 1049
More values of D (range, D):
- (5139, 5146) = 1779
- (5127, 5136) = 2339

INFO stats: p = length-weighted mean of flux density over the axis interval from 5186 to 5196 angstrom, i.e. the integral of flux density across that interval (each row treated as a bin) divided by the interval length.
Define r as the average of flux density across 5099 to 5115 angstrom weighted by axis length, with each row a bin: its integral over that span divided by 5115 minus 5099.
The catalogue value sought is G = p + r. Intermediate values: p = 16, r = 17.1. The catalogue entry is 33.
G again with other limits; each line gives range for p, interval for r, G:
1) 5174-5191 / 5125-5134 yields 30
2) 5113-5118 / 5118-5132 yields 34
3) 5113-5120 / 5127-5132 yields 34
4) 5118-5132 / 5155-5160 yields 31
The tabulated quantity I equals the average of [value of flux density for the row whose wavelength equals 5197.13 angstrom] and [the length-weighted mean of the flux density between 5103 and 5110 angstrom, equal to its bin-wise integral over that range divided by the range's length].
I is 16.4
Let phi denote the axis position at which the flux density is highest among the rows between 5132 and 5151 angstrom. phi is 5132.91 angstrom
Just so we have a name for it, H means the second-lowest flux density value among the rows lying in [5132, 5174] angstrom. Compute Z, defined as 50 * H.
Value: 610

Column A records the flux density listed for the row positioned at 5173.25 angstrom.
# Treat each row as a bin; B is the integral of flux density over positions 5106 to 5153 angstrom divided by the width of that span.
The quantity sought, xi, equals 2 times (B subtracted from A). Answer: -7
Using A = 12.9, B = 16.4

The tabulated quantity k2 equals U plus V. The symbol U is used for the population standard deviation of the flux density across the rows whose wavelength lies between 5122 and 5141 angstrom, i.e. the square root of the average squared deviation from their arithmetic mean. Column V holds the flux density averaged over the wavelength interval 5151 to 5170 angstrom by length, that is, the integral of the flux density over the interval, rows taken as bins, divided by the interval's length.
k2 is 15.0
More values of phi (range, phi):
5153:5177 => 5161.35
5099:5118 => 5111.68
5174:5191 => 5189.95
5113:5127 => 5114.03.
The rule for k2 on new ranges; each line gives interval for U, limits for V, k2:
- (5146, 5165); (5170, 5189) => 14.3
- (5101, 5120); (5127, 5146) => 16.8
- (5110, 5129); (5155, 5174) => 15.1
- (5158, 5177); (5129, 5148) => 17.3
